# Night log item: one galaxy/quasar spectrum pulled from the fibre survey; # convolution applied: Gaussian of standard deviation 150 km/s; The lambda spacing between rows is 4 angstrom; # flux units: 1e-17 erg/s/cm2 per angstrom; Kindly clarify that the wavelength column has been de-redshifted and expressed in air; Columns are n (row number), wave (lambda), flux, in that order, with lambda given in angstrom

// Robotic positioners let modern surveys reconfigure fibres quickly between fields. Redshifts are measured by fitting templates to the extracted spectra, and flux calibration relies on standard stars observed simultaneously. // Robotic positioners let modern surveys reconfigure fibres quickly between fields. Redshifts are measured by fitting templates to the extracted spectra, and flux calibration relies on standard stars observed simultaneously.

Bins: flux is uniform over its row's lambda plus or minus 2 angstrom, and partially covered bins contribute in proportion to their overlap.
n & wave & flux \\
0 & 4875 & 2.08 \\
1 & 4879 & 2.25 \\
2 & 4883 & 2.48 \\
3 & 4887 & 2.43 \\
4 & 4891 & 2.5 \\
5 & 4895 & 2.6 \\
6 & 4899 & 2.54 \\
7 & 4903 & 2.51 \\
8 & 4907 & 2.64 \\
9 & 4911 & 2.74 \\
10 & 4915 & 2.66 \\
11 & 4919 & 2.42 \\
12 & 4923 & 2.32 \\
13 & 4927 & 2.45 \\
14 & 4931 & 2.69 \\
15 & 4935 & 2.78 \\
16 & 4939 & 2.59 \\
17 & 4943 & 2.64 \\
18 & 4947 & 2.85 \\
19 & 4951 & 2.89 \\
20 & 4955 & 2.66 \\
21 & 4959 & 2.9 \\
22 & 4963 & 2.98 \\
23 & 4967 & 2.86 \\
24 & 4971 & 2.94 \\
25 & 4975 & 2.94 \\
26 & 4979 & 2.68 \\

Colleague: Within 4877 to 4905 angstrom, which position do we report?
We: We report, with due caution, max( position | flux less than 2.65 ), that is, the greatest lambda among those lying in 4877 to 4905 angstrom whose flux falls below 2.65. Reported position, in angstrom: 4903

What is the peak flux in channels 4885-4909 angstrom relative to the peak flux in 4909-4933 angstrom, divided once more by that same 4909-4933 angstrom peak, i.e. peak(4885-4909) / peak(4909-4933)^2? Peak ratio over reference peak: 0.35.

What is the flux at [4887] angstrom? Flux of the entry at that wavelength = 2.43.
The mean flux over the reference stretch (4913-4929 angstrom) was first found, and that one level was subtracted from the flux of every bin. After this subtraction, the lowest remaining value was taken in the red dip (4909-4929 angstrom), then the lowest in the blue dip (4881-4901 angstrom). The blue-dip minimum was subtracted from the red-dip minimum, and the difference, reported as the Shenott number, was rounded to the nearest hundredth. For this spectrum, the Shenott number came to -0.11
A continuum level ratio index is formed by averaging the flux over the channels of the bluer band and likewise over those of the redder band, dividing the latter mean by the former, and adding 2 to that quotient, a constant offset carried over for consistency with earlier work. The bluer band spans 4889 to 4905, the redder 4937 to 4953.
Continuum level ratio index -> 3.08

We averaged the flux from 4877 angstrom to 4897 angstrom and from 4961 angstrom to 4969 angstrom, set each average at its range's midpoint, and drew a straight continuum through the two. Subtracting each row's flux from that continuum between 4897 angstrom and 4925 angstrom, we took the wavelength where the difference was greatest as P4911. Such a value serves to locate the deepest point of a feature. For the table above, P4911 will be 4923 angstrom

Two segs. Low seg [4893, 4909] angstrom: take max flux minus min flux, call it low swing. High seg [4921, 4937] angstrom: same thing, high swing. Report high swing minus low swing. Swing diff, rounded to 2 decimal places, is 0.33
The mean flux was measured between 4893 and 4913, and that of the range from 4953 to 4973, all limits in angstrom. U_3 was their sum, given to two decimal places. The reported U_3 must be 5.47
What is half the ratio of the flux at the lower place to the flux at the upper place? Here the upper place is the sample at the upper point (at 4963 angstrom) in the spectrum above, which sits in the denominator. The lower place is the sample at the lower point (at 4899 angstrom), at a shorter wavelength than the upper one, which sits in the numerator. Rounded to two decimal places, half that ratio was 0.43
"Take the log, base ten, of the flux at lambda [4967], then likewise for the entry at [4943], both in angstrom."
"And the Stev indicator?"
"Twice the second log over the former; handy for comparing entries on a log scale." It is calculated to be 1.85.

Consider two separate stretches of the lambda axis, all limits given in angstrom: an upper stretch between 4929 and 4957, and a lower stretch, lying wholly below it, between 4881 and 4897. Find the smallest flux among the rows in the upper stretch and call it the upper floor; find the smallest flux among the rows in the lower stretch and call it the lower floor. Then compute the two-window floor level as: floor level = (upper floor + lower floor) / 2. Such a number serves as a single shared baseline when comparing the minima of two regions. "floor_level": 2.51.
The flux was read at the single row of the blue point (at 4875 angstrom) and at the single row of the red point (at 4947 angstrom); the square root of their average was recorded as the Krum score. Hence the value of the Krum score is 1.57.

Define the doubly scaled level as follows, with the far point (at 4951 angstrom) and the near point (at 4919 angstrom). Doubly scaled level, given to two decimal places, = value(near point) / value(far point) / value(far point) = 0.29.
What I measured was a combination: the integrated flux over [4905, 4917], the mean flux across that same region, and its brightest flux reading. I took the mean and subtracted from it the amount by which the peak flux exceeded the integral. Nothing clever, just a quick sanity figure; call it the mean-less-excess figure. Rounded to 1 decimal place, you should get 32.1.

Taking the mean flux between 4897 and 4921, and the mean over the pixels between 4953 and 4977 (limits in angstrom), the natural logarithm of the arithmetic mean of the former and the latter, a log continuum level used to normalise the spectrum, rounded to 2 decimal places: 1.01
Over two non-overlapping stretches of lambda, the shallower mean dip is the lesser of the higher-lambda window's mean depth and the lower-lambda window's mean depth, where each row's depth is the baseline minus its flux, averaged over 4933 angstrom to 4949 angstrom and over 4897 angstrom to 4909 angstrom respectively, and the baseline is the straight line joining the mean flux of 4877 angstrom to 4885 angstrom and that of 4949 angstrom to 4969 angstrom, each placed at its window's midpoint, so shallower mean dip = -0.059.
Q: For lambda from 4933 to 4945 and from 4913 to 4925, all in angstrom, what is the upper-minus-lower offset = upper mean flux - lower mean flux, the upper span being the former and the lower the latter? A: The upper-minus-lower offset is 0.20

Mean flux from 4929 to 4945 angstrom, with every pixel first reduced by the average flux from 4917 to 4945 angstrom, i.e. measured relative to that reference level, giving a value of 0.12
